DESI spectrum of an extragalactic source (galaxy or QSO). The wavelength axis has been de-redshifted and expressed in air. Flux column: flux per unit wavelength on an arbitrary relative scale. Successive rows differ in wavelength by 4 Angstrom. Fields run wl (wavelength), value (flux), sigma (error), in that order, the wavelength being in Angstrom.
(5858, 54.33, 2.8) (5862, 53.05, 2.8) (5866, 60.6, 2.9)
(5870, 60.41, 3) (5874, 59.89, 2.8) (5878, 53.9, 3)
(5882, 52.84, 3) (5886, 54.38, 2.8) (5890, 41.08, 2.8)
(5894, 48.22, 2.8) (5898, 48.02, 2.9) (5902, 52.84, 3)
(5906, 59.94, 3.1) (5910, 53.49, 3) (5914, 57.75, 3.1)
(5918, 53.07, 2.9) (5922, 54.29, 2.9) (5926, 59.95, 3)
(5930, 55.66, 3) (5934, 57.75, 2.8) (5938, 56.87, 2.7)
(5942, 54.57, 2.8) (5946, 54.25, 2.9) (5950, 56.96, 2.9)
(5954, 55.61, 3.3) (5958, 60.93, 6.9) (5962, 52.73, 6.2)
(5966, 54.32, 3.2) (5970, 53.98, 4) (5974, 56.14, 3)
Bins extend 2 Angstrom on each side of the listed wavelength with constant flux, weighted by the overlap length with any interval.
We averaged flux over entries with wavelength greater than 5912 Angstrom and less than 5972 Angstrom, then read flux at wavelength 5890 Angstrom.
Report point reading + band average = 97.0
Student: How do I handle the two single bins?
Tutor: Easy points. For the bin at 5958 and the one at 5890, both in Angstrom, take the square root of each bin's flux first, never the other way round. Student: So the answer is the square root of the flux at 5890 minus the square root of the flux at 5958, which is -1.4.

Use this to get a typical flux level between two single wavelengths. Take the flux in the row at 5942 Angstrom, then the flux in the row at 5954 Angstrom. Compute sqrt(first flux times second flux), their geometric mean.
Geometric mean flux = 55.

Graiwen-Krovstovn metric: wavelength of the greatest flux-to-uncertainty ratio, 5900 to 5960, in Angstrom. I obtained 5938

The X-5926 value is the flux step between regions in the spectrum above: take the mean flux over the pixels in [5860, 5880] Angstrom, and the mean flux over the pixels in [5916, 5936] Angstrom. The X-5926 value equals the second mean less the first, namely -1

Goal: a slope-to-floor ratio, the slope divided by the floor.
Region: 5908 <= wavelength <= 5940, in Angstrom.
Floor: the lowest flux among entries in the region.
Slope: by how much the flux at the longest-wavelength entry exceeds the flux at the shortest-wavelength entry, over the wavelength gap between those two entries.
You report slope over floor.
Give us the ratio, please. 0.002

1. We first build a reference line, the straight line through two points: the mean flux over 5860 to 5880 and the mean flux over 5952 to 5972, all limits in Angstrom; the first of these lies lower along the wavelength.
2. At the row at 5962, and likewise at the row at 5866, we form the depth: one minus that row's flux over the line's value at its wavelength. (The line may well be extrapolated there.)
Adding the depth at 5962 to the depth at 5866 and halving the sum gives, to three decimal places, 0.000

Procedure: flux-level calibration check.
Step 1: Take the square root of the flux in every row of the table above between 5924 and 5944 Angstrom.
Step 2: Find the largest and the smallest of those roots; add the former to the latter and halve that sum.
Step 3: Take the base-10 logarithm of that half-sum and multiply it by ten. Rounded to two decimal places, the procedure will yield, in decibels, 8.79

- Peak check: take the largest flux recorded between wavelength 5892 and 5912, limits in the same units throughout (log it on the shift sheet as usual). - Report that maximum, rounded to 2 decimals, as 59.94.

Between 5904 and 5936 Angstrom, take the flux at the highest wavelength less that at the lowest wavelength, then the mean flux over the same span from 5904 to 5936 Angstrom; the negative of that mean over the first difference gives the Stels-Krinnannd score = 26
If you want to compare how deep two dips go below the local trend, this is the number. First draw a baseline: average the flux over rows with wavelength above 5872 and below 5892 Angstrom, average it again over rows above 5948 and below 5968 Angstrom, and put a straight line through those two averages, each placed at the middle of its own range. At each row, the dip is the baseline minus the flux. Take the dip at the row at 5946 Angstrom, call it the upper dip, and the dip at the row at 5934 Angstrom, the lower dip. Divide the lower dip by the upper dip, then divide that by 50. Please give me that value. -0.044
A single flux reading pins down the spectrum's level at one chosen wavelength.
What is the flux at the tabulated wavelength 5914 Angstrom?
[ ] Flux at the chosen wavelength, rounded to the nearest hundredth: 57.75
